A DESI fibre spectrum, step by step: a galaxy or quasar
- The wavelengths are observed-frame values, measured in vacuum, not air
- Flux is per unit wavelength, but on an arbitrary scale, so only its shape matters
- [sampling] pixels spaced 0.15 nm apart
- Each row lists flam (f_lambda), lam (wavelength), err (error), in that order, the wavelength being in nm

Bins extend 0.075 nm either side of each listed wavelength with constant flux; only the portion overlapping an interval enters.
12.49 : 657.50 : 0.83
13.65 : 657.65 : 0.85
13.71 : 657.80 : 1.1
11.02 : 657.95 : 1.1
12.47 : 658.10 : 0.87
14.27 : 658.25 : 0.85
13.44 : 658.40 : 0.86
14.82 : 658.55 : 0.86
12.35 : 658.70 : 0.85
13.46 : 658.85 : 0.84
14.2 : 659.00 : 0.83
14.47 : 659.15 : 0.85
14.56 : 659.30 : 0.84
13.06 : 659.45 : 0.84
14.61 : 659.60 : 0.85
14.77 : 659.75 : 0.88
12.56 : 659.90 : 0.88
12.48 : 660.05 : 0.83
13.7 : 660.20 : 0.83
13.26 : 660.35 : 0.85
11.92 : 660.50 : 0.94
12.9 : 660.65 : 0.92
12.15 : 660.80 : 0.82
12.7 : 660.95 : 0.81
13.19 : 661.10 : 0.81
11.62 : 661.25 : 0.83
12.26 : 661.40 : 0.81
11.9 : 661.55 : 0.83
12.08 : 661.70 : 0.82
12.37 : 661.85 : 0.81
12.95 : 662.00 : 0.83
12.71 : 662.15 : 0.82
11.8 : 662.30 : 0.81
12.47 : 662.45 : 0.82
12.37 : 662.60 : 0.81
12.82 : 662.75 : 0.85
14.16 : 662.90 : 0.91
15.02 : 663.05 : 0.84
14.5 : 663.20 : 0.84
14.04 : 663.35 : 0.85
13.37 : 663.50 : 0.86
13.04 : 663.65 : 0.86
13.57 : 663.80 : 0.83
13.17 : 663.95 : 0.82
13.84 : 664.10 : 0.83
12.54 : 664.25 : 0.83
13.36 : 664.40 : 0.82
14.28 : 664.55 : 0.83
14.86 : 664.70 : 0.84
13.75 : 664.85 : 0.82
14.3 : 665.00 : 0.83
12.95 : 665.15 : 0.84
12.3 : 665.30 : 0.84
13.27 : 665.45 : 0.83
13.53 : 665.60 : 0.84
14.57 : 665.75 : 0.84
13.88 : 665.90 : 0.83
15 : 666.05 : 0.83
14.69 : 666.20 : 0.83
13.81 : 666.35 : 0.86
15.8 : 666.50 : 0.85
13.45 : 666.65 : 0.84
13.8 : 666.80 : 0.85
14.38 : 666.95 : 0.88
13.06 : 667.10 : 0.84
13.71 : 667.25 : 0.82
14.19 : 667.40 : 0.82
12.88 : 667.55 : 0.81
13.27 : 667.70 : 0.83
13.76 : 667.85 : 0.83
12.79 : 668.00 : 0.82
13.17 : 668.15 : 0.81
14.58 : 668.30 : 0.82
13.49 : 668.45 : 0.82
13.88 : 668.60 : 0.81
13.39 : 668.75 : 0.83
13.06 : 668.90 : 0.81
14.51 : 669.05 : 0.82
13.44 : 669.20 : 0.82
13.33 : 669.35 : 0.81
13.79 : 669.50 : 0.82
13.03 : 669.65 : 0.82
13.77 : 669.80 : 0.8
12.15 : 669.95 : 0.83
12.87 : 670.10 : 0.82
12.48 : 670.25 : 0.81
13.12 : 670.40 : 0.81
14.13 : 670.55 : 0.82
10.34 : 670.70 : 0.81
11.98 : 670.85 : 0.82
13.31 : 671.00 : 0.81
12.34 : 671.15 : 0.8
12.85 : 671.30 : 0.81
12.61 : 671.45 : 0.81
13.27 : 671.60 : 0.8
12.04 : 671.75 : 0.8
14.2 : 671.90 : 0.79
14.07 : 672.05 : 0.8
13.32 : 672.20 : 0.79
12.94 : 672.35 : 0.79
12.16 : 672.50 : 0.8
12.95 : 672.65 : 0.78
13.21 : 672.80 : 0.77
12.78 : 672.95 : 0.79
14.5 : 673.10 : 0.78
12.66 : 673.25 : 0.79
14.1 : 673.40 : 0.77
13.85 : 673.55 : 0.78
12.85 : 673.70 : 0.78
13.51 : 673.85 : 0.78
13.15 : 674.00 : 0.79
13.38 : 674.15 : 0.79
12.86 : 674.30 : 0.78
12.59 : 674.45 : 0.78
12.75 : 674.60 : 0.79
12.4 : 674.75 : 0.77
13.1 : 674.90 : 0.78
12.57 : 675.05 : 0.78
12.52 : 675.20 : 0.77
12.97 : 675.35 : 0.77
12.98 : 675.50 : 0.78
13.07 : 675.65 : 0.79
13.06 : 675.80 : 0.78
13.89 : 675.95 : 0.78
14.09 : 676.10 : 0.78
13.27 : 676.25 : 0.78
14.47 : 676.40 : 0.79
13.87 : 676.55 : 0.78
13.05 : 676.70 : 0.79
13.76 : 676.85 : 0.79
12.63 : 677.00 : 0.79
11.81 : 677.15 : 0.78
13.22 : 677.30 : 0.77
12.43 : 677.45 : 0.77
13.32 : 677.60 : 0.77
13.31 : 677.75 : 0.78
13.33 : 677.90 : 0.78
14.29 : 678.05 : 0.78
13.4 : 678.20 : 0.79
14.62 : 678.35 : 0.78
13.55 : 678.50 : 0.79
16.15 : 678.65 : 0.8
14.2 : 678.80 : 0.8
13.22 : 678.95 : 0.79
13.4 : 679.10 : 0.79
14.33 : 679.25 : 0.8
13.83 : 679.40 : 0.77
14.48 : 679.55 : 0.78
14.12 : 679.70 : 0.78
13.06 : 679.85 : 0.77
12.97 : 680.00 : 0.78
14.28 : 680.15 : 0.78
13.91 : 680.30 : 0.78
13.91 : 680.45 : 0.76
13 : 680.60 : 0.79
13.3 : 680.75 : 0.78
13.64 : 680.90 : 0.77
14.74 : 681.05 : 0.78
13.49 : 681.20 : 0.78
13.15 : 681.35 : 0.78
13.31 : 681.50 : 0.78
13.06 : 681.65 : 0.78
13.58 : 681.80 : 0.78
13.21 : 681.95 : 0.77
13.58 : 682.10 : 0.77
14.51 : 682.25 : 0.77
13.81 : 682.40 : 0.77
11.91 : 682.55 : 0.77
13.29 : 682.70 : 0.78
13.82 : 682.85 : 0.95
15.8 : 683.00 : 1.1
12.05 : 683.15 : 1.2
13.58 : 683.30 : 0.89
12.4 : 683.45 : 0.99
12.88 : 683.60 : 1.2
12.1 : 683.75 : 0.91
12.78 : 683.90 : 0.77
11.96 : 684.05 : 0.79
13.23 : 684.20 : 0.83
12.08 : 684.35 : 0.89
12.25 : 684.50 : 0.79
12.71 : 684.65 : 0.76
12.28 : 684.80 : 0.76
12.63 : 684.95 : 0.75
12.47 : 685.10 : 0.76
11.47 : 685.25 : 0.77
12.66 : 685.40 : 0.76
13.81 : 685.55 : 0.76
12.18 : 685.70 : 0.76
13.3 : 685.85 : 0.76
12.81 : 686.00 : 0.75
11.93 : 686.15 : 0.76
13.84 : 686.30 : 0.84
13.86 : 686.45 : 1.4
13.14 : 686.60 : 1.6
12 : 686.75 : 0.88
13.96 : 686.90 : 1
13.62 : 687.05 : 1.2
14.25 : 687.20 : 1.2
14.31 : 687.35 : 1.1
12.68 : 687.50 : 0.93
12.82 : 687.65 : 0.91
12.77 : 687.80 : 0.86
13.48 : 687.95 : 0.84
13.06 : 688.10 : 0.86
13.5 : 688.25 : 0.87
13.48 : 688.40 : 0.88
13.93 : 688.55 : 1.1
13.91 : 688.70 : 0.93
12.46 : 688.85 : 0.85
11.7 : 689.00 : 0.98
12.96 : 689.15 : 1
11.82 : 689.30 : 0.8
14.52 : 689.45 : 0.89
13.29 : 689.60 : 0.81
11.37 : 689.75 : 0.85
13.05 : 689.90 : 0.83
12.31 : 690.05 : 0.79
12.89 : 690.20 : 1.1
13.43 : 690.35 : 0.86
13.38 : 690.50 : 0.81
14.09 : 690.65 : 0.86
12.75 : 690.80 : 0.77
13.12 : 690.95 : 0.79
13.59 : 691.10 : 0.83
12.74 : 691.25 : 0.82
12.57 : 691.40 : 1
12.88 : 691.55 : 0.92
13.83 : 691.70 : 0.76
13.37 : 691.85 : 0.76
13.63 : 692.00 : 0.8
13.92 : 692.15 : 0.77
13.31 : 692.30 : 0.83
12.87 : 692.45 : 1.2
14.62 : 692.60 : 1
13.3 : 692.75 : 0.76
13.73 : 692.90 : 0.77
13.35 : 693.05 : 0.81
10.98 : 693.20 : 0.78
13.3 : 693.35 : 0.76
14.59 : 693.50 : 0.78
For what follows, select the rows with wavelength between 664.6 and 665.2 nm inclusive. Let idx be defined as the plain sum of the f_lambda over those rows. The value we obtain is 55.9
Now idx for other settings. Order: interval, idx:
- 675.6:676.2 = 54.1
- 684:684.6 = 49.5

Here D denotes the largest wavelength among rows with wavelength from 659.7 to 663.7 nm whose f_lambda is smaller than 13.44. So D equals 663.65 nm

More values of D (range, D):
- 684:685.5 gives 685.40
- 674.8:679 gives 678.95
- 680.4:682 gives 681.95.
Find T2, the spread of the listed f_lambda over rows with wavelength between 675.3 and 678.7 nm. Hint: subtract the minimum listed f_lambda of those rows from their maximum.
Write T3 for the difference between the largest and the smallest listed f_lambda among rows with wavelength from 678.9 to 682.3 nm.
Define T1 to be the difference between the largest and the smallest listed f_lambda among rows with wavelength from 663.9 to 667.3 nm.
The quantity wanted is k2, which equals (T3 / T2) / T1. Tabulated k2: 0.12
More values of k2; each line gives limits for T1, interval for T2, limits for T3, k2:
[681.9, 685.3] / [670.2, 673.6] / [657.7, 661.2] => 0.21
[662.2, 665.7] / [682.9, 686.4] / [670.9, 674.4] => 0.18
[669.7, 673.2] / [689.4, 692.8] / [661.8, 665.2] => 0.24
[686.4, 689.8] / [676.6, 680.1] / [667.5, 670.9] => 0.31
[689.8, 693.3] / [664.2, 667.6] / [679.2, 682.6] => 0.22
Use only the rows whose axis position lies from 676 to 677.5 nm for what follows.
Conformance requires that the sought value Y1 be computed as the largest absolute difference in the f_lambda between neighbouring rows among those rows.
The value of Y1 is 1.4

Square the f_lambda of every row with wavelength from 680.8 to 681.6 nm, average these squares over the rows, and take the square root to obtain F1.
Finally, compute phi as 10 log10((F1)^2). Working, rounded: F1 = 13.7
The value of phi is 22.7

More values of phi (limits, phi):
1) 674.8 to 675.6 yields 22.2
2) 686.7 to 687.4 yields 22.7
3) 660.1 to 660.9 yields 22.1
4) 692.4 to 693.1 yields 22.7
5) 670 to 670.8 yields 22.0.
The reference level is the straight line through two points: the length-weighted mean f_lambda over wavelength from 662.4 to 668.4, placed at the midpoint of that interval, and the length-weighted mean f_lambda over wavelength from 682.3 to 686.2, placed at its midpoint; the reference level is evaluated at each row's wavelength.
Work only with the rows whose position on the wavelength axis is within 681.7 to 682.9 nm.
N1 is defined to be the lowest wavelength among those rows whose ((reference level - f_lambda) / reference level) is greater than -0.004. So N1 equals 682.55 nm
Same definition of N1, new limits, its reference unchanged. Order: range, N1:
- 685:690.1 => 685.10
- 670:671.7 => 670.10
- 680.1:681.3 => 680.60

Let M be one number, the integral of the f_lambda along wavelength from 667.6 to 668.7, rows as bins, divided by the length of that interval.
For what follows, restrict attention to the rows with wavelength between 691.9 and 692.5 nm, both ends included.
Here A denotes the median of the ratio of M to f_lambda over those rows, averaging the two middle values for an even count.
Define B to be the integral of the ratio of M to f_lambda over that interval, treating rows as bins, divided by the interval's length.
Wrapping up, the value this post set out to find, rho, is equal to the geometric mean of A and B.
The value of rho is 1.01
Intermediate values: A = 1.01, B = 1.01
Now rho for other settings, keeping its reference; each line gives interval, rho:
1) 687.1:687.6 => 0.97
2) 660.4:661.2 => 1.07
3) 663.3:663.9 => 1.01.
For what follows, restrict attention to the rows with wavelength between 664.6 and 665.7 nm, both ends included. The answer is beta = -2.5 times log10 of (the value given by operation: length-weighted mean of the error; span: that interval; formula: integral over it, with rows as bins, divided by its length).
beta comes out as 0.20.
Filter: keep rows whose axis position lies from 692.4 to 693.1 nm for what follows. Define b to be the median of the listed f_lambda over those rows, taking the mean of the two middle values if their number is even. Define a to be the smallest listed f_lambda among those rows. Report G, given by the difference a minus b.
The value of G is -0.48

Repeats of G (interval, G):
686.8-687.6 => -1.28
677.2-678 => -0.88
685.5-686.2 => -0.88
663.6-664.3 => -0.63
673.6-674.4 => -0.30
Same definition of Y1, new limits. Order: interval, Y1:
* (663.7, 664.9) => 1.3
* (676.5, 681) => 2.6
